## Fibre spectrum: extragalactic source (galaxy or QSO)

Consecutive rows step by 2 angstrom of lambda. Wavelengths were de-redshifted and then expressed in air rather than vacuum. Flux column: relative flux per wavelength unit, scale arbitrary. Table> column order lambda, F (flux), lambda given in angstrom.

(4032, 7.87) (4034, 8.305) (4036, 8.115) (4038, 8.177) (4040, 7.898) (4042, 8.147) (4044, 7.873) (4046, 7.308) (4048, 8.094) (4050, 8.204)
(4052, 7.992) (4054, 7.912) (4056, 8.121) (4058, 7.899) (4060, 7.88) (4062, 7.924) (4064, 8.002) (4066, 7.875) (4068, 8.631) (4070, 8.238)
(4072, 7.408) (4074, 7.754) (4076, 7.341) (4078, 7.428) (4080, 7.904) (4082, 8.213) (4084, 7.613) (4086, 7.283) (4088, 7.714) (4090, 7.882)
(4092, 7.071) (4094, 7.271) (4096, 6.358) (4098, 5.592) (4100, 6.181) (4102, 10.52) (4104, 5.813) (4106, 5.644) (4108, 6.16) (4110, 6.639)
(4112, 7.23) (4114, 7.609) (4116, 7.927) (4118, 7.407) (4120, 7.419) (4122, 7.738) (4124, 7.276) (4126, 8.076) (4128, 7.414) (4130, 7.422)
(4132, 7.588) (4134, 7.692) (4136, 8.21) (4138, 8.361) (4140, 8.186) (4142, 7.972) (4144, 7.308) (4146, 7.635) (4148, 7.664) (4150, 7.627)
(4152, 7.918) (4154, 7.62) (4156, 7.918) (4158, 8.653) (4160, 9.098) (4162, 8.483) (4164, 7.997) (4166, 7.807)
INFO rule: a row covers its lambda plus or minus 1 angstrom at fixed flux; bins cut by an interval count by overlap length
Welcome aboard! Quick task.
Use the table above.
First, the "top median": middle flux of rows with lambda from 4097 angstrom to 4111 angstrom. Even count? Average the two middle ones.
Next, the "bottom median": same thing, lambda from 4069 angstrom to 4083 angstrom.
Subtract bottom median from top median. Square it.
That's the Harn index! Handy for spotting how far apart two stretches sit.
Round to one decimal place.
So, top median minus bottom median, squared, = 2.5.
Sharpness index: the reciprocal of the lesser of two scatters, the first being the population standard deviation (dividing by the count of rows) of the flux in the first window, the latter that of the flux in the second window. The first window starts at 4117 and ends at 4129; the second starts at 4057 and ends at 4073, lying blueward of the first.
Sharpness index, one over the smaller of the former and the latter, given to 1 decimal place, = 3.7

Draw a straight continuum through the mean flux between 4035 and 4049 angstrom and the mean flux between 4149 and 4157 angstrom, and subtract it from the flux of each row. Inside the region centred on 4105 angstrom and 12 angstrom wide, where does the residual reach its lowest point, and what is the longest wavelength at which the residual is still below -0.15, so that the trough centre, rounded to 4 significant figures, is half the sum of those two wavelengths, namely 4108 angstrom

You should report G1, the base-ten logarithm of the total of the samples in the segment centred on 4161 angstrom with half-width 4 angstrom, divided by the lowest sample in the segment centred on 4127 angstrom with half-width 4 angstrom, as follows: 0.673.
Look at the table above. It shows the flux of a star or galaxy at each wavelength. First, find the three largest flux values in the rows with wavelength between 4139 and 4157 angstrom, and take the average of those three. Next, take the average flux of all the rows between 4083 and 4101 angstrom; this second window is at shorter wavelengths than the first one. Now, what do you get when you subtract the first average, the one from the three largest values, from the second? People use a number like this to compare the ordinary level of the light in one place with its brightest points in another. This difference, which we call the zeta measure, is -1.0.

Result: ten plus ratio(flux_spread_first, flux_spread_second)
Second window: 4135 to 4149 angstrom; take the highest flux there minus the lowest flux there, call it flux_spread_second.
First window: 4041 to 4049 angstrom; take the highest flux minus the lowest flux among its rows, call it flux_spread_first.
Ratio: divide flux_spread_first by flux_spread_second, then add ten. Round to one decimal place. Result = 10.8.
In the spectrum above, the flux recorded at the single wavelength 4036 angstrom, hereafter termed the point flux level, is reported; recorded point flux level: 8.115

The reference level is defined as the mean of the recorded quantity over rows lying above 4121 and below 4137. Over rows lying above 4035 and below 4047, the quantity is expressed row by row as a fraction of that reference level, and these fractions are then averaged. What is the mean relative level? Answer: 1.03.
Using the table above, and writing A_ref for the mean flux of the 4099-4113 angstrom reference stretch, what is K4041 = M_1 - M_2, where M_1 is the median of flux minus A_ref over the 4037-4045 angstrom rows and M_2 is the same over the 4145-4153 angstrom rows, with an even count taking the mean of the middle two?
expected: 0.4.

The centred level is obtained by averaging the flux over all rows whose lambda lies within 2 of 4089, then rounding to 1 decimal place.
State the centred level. 7.8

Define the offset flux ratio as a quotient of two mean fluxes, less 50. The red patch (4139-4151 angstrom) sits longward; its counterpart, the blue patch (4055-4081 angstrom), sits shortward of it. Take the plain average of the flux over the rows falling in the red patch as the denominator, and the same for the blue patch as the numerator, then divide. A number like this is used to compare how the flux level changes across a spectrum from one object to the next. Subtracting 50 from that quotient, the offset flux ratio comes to -49.0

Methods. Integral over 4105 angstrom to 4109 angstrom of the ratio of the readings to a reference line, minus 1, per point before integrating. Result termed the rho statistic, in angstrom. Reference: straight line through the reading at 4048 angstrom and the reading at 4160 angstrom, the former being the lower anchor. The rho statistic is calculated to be -1.26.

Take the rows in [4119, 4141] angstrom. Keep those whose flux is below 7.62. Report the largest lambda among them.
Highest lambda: 4132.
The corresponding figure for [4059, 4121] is 4120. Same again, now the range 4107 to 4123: 4120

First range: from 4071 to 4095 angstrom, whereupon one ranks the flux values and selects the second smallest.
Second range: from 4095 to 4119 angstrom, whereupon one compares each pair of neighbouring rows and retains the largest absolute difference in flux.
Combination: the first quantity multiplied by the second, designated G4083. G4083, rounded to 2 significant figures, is 34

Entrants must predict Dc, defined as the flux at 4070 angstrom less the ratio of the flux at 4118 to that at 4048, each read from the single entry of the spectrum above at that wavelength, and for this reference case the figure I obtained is 7.32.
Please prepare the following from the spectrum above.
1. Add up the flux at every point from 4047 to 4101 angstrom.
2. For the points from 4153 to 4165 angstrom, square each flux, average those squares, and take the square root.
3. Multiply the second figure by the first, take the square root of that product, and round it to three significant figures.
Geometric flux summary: 41.4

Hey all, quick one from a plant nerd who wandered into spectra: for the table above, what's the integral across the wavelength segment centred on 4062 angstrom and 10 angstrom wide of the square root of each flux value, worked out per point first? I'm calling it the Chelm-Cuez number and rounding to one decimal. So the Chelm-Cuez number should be 28.1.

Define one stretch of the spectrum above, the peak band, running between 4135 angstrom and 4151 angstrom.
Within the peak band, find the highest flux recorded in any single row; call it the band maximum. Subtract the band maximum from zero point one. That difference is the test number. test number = -8.3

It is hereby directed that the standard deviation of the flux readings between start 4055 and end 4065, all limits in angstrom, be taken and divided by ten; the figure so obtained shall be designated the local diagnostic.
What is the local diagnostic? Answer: 0.01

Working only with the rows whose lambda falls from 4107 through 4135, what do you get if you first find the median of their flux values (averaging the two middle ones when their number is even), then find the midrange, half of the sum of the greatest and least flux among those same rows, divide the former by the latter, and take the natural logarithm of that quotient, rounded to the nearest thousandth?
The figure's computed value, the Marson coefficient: 0.042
